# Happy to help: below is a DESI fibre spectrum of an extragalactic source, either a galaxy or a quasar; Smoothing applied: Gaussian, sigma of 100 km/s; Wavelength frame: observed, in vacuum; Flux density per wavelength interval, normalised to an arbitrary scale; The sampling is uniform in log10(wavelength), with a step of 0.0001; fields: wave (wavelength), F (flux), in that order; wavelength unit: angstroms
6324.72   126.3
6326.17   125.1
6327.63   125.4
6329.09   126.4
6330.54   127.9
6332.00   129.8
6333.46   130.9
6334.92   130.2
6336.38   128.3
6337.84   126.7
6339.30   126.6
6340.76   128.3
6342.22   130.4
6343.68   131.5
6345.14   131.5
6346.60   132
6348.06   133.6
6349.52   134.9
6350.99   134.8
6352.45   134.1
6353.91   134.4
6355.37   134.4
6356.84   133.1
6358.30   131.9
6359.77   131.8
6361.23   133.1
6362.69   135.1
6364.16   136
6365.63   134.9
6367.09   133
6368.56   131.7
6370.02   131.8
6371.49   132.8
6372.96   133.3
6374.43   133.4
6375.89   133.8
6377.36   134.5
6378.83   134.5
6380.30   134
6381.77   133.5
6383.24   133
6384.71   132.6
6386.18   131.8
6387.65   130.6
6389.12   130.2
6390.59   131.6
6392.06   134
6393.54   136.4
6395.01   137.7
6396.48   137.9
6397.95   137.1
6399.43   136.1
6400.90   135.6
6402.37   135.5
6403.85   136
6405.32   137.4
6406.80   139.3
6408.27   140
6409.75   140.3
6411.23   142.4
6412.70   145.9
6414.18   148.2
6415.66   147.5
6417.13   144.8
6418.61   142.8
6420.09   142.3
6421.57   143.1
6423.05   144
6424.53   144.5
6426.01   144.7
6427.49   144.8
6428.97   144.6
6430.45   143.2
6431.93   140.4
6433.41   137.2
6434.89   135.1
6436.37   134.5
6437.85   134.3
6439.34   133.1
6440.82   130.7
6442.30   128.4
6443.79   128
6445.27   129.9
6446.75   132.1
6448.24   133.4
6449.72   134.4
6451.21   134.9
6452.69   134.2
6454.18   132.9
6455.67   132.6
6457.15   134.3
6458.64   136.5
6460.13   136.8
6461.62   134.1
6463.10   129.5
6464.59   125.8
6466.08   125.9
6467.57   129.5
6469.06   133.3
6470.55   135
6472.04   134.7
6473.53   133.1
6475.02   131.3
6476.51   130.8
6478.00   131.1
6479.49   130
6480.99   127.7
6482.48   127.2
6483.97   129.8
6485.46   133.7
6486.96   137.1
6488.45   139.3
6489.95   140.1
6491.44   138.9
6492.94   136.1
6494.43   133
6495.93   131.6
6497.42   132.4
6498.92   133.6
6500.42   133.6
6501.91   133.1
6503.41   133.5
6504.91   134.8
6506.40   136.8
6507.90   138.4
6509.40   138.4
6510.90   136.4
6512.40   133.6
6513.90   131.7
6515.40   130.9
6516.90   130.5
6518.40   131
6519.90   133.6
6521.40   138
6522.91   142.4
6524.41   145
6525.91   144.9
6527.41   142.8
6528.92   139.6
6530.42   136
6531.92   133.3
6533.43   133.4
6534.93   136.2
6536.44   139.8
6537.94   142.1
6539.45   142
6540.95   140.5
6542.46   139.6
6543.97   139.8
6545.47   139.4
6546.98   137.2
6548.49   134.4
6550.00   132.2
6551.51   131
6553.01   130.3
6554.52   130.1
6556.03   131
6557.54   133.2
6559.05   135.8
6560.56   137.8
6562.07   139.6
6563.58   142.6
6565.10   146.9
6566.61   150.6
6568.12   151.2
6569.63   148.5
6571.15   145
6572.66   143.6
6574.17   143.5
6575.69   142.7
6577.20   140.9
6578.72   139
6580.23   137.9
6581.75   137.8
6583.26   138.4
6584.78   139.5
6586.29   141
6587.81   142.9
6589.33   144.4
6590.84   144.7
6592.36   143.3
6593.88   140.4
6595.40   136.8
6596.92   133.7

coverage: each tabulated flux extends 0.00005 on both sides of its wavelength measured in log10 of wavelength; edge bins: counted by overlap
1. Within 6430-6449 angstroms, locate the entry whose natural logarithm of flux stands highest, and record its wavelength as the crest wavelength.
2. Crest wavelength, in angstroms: 6430.45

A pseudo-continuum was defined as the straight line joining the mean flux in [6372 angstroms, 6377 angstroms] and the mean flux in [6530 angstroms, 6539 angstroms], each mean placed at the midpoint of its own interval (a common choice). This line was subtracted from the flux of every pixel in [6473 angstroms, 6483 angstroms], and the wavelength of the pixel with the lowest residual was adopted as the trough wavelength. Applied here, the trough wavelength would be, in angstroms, 6482.48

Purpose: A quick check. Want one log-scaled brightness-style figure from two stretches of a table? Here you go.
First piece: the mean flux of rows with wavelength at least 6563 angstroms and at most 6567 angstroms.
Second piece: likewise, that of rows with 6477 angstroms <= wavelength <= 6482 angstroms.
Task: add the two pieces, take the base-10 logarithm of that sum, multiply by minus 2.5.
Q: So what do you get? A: -6.10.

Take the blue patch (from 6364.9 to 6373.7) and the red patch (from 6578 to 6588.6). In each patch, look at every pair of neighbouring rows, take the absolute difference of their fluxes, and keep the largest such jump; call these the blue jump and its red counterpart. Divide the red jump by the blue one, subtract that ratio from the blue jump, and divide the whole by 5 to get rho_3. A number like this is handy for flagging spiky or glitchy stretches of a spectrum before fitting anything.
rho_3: 0.18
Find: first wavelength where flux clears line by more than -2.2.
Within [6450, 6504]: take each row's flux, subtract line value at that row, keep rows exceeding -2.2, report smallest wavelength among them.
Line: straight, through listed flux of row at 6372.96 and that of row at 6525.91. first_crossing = 6489.95 angstroms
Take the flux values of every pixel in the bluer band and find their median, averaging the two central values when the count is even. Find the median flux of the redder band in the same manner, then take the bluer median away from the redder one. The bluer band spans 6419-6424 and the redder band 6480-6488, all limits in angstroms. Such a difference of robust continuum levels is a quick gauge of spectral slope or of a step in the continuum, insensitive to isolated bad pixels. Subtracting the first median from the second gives -13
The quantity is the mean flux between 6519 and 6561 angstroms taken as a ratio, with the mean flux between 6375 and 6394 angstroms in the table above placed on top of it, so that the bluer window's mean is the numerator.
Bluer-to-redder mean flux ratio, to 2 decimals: 0.97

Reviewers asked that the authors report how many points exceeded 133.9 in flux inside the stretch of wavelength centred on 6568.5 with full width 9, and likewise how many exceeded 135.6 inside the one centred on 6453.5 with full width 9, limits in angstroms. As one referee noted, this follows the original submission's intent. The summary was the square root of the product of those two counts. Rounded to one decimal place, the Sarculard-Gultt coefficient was 0.0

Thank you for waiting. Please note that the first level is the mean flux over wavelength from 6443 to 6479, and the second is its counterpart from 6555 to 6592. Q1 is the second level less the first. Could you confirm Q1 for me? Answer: 9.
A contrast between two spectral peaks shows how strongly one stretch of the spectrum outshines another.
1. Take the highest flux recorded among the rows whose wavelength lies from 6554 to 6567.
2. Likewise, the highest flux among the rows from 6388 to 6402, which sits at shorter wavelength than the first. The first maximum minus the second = 13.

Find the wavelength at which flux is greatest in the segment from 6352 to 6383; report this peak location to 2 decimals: 6364.16 angstroms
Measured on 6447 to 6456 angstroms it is 6451.21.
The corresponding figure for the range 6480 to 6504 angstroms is 6489.95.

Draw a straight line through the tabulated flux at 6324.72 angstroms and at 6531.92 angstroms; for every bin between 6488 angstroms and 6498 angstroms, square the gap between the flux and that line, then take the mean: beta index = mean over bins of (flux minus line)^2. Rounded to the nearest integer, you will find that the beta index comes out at 27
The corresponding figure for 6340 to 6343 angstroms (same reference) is 7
